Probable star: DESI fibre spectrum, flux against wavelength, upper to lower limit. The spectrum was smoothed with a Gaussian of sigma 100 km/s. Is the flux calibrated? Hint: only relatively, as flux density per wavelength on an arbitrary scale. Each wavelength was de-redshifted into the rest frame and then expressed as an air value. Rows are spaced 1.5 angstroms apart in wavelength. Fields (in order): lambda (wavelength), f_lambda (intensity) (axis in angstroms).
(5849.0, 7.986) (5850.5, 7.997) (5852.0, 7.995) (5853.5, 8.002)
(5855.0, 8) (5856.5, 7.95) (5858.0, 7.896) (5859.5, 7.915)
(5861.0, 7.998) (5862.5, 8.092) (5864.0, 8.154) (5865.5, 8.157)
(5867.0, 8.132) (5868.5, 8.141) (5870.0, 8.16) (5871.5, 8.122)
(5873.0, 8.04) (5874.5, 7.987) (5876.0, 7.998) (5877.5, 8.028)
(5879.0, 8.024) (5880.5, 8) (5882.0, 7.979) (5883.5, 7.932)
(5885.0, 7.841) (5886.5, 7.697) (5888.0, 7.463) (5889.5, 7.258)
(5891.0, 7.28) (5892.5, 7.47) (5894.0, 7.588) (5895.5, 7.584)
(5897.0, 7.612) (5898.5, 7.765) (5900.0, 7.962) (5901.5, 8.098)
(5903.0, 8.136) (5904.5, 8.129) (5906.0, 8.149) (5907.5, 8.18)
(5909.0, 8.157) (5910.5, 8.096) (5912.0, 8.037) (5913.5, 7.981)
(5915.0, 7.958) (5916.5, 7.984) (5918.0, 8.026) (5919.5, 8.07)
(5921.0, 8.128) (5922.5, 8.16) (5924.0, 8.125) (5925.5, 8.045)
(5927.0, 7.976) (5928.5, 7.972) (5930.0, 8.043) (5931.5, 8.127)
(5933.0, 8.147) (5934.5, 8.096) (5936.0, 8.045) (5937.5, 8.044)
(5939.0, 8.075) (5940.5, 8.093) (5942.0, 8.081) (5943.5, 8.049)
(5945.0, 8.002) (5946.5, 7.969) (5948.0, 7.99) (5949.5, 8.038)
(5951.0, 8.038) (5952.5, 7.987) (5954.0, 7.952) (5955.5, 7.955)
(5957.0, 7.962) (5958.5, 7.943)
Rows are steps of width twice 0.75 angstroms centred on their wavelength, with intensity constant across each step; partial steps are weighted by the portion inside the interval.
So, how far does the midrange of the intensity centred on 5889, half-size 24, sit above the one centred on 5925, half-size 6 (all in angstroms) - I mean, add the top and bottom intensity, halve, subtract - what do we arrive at -0.347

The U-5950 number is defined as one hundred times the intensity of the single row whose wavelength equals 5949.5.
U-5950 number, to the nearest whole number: 804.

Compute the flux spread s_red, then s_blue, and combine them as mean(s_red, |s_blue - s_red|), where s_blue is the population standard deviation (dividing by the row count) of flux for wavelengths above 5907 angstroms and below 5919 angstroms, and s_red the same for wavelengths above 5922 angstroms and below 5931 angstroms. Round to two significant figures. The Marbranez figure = 0.039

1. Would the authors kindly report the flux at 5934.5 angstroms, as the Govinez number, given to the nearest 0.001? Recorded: 8.096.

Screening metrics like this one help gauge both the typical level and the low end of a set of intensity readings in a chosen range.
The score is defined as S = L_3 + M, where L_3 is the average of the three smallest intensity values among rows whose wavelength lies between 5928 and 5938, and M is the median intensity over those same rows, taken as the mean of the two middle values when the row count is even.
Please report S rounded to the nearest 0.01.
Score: 16.06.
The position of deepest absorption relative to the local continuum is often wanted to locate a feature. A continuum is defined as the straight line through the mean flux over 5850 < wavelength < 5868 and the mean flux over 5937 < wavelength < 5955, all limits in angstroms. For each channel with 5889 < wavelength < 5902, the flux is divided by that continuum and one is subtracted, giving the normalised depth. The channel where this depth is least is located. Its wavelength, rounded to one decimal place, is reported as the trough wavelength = 5889.5 angstroms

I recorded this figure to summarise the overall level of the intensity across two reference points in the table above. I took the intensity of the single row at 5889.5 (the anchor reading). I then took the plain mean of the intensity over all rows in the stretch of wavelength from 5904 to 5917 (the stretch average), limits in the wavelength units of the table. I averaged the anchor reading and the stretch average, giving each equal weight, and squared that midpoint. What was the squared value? 58.8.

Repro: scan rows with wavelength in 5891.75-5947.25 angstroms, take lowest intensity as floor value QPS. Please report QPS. 7.47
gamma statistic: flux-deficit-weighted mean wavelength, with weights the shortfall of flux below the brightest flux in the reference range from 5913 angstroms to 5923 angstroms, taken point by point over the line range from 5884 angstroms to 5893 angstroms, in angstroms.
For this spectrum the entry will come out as 5889.4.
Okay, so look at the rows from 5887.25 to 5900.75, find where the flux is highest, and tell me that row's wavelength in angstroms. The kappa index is 5900.0 angstroms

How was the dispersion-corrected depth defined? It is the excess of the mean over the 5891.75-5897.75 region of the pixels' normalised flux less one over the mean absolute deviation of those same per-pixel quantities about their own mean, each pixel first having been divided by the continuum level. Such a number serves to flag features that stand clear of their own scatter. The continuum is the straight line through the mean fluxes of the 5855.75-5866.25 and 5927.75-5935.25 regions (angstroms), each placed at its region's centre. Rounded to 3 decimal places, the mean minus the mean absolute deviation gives -0.066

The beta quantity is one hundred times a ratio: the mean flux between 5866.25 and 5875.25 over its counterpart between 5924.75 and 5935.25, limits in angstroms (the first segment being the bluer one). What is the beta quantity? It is 100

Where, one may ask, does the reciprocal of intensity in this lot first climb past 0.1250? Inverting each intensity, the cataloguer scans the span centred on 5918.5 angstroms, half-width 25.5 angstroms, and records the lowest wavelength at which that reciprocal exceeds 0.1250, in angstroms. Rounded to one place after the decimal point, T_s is 5894.0 angstroms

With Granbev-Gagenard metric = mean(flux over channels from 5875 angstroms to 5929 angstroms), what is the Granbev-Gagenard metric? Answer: 7.91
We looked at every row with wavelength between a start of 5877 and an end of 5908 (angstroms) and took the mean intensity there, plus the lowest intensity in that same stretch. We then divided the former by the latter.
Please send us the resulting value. 1.08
